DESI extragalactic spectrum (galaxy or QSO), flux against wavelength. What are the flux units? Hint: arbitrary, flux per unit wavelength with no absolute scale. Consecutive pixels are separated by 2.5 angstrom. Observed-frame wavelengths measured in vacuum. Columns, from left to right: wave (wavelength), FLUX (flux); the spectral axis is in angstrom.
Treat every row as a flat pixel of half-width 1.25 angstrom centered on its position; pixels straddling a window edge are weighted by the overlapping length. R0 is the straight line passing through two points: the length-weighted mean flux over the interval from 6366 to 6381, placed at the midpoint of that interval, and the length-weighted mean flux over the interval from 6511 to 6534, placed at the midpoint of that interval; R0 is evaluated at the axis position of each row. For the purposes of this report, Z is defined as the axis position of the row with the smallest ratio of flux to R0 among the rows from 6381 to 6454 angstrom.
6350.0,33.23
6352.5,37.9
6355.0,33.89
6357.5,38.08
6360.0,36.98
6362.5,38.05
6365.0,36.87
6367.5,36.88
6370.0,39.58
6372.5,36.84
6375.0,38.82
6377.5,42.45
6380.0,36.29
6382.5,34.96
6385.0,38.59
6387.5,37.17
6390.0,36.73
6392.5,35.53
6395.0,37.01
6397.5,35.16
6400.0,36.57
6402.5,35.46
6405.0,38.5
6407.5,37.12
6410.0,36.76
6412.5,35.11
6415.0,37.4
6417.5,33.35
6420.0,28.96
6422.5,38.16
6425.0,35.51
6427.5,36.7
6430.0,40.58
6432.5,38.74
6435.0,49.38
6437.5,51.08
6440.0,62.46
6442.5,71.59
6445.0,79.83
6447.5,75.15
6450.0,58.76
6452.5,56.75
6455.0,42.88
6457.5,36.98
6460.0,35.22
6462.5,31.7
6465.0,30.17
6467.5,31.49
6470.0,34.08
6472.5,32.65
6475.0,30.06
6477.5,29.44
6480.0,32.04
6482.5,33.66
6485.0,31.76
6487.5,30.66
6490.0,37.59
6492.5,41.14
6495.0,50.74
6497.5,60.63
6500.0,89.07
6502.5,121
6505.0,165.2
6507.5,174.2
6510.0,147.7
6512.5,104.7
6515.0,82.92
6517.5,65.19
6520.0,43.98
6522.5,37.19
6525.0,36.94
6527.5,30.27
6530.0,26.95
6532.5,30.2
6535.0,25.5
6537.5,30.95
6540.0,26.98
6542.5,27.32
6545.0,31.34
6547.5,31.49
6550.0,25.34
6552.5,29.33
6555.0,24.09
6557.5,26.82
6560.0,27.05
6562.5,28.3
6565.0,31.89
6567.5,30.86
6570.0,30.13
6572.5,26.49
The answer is 6420.0 angstrom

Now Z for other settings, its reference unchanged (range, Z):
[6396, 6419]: 6417.5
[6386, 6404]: 6402.5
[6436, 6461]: 6460.0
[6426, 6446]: 6427.5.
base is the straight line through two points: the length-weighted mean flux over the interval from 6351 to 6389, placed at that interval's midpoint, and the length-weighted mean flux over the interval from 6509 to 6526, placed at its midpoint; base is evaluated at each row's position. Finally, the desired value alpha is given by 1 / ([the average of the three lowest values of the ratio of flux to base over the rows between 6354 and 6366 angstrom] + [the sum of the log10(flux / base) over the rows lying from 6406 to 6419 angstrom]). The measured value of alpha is 2.5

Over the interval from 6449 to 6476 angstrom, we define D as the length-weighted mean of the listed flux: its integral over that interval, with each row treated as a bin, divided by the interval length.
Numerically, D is 38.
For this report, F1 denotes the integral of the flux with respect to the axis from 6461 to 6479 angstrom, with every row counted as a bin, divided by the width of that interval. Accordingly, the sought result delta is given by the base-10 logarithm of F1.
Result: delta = 1.50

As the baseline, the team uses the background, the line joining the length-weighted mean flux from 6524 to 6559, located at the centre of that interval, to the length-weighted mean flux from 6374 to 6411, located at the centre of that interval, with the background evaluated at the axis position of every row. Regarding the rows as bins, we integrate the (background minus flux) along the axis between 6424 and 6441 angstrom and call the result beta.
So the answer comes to -169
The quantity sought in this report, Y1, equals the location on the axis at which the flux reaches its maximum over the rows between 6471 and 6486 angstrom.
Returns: 6482.5 angstrom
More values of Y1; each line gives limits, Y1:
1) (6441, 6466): 6445.0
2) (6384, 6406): 6385.0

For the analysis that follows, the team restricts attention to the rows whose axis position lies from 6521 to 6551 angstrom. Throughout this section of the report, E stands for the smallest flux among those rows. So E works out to 25.34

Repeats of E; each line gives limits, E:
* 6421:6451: 35.51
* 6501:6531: 26.95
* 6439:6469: 30.17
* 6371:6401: 34.96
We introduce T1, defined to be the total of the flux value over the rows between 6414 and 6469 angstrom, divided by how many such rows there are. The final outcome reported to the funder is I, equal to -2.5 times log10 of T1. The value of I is -4.15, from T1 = 46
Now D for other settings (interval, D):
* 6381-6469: 42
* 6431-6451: 61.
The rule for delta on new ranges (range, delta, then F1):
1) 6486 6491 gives 1.53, 34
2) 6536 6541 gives 1.46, 29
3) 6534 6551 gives 1.45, 29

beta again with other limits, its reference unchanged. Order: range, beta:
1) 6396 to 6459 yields -625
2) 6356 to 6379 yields 7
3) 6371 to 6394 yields 4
